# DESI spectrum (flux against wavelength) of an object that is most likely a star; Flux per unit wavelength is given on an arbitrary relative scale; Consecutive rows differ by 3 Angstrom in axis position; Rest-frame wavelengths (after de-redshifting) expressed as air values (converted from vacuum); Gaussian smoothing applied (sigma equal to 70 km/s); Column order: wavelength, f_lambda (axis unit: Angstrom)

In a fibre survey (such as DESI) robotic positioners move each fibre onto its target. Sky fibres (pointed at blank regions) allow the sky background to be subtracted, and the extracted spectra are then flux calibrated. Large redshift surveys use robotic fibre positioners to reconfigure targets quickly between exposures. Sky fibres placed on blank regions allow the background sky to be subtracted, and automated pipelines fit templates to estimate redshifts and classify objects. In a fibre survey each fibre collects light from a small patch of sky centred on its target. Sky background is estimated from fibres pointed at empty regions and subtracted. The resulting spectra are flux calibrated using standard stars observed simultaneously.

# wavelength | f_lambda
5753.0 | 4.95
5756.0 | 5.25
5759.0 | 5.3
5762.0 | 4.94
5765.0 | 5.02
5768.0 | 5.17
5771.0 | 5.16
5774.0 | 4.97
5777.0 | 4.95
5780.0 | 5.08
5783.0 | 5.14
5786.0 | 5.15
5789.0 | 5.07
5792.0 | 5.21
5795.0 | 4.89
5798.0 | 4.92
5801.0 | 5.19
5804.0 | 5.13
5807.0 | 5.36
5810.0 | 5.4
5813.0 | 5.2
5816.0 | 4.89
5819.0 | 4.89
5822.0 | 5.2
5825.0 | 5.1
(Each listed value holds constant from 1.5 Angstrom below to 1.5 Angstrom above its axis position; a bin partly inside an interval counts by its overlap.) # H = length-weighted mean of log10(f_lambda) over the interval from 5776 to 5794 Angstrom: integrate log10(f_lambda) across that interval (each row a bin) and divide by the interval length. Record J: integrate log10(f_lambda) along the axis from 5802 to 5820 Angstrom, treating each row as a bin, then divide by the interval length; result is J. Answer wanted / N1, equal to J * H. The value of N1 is 0.503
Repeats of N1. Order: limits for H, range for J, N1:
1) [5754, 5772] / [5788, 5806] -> 0.501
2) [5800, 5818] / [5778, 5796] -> 0.505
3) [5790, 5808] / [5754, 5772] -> 0.503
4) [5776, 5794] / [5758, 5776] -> 0.499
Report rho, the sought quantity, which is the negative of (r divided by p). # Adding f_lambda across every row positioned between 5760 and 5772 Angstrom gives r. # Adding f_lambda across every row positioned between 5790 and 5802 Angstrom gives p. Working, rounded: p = 20.2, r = 20.29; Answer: -1.00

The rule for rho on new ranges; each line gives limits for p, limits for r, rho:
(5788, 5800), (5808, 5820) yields -1.01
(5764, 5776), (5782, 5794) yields -1.01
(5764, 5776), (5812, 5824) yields -0.99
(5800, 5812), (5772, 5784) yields -0.96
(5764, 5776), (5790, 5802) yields -0.99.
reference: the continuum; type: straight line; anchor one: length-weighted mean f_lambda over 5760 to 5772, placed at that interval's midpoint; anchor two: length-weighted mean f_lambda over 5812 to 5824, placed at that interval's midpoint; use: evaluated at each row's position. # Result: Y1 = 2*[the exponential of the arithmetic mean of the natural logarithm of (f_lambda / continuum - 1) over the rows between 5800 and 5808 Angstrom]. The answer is 0.059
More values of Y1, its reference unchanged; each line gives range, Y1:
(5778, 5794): 0.015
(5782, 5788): 0.032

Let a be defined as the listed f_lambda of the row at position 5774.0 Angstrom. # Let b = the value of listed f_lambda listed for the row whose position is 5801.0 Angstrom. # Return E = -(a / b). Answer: -0.958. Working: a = 4.97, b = 5.19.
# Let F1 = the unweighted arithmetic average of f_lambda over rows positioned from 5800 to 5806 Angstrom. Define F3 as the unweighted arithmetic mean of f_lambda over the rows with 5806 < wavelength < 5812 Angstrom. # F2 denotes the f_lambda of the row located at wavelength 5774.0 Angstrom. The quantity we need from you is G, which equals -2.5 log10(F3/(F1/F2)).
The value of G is -1.79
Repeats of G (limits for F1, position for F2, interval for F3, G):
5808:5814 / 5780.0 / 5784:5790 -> -1.73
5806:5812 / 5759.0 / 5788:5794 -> -1.76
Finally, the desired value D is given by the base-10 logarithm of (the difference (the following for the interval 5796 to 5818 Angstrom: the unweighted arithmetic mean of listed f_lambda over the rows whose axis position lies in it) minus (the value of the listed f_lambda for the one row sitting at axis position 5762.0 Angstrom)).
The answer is -0.67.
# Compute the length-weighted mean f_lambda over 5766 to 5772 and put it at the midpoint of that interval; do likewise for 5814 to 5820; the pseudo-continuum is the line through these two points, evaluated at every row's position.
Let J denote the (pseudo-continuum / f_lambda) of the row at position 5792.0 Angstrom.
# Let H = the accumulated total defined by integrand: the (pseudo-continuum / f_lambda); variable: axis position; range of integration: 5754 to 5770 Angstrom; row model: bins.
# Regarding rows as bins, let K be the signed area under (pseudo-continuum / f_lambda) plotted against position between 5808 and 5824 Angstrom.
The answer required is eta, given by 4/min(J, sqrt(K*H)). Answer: 4.14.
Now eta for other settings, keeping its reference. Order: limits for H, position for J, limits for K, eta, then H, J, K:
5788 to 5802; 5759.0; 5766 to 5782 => 4.07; 13.9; 0.982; 16.2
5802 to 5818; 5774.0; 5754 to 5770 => 3.88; 15.3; 1.032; 16.2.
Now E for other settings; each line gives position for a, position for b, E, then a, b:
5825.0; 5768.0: -0.986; 5.1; 5.17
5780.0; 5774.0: -1.022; 5.08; 4.97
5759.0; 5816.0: -1.084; 5.3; 4.89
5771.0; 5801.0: -0.994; 5.16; 5.19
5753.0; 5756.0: -0.943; 4.95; 5.25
